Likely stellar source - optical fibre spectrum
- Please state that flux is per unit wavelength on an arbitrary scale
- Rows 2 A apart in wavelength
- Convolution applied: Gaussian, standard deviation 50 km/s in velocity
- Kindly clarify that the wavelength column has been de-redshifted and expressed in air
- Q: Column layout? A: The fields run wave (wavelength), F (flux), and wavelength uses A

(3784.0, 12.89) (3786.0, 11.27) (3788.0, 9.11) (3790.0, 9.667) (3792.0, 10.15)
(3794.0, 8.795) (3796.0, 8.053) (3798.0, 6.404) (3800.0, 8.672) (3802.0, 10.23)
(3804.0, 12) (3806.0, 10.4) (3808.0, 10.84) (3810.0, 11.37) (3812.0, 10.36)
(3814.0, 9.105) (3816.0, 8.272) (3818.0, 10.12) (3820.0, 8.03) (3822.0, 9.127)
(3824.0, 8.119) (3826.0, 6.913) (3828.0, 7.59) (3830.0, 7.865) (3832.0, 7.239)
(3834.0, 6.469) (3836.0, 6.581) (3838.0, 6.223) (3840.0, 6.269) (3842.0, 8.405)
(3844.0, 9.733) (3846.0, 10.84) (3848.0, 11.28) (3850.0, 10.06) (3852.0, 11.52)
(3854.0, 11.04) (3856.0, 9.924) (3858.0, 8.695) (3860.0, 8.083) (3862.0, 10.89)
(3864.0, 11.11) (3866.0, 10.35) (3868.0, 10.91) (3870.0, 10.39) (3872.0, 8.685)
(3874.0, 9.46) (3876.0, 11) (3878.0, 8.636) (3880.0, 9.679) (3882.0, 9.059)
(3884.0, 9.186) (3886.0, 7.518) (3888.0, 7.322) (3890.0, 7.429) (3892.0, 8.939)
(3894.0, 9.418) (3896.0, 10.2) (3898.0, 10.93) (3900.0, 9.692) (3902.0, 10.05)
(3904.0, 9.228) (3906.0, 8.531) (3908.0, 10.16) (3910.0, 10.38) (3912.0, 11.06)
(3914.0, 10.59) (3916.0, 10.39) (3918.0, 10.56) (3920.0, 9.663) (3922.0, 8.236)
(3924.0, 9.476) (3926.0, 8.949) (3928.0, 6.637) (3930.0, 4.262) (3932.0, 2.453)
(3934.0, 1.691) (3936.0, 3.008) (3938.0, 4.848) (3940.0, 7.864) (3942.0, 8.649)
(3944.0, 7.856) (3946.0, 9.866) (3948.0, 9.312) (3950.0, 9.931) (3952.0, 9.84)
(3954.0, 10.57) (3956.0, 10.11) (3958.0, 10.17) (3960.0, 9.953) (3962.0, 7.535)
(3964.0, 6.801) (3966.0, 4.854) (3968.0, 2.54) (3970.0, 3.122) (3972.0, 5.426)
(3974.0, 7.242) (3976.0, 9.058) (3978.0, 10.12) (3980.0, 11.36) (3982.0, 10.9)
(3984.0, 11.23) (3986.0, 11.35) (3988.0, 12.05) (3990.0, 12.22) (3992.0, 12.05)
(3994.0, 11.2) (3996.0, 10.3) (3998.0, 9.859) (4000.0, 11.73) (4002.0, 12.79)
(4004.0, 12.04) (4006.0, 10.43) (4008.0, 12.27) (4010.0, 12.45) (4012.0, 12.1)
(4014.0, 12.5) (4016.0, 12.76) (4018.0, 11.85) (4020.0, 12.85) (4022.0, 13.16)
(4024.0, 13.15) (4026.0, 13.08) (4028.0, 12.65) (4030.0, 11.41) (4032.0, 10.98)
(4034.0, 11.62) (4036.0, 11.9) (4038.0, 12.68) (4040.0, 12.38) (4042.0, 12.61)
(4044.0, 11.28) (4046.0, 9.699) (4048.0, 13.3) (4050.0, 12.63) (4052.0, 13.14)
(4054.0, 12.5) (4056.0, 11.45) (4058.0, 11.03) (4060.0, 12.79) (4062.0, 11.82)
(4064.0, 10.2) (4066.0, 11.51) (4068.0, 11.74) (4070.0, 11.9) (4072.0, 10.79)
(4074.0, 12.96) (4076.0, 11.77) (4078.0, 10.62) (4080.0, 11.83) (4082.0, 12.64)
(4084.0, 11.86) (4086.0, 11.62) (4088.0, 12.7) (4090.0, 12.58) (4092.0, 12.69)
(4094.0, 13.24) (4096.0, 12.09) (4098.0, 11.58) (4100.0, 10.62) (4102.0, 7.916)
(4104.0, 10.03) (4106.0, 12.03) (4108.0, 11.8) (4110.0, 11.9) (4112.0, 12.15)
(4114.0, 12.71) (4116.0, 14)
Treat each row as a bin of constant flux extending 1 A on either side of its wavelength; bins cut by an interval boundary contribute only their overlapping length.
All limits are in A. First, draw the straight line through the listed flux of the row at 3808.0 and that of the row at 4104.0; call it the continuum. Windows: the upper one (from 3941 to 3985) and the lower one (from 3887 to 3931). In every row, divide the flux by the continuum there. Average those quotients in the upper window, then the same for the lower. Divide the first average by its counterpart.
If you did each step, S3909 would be 0.94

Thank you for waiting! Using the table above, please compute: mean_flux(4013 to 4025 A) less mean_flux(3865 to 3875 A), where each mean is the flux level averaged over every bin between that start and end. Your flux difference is 2.8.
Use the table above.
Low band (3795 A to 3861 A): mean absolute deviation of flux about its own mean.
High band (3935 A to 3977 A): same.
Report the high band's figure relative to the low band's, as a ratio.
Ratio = 1.4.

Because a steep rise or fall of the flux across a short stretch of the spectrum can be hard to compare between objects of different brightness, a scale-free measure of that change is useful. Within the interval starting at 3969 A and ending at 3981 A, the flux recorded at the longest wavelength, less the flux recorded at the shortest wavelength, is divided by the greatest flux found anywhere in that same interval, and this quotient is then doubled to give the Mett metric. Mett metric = 1.5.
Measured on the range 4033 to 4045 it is -0.1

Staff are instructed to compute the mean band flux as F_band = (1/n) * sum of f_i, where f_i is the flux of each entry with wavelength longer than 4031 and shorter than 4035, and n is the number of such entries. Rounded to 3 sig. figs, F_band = 11.3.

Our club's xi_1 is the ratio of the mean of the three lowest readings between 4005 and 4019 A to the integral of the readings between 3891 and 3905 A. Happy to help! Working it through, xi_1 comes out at 0.08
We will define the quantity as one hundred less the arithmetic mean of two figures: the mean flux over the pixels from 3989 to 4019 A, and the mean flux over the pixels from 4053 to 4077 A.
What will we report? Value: 88.3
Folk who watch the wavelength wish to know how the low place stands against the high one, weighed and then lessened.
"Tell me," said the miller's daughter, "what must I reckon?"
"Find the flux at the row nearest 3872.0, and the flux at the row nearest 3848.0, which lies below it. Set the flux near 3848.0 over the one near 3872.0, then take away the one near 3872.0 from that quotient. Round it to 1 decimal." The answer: -7.4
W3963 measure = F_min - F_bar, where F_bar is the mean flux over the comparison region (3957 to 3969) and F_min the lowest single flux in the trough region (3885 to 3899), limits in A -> 0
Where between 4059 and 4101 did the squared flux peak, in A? 4094.0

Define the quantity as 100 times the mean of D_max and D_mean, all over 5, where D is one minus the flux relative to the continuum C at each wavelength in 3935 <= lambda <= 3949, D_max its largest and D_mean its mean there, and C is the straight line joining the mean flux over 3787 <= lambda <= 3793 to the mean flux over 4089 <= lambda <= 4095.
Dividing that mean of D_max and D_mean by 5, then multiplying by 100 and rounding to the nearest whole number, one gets 11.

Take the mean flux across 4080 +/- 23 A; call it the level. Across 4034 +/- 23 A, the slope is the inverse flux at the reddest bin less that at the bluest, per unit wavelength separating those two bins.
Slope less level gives -11.7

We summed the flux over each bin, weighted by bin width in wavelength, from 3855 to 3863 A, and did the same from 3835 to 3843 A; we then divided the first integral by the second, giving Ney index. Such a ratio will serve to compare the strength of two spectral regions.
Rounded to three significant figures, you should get 1.37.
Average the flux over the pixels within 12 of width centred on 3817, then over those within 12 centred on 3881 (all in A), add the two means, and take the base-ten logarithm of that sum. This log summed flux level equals 1.26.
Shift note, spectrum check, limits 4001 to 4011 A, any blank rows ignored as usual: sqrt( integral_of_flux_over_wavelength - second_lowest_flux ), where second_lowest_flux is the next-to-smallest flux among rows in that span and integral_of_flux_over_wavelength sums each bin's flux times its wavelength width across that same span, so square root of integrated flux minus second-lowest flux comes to 10.4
